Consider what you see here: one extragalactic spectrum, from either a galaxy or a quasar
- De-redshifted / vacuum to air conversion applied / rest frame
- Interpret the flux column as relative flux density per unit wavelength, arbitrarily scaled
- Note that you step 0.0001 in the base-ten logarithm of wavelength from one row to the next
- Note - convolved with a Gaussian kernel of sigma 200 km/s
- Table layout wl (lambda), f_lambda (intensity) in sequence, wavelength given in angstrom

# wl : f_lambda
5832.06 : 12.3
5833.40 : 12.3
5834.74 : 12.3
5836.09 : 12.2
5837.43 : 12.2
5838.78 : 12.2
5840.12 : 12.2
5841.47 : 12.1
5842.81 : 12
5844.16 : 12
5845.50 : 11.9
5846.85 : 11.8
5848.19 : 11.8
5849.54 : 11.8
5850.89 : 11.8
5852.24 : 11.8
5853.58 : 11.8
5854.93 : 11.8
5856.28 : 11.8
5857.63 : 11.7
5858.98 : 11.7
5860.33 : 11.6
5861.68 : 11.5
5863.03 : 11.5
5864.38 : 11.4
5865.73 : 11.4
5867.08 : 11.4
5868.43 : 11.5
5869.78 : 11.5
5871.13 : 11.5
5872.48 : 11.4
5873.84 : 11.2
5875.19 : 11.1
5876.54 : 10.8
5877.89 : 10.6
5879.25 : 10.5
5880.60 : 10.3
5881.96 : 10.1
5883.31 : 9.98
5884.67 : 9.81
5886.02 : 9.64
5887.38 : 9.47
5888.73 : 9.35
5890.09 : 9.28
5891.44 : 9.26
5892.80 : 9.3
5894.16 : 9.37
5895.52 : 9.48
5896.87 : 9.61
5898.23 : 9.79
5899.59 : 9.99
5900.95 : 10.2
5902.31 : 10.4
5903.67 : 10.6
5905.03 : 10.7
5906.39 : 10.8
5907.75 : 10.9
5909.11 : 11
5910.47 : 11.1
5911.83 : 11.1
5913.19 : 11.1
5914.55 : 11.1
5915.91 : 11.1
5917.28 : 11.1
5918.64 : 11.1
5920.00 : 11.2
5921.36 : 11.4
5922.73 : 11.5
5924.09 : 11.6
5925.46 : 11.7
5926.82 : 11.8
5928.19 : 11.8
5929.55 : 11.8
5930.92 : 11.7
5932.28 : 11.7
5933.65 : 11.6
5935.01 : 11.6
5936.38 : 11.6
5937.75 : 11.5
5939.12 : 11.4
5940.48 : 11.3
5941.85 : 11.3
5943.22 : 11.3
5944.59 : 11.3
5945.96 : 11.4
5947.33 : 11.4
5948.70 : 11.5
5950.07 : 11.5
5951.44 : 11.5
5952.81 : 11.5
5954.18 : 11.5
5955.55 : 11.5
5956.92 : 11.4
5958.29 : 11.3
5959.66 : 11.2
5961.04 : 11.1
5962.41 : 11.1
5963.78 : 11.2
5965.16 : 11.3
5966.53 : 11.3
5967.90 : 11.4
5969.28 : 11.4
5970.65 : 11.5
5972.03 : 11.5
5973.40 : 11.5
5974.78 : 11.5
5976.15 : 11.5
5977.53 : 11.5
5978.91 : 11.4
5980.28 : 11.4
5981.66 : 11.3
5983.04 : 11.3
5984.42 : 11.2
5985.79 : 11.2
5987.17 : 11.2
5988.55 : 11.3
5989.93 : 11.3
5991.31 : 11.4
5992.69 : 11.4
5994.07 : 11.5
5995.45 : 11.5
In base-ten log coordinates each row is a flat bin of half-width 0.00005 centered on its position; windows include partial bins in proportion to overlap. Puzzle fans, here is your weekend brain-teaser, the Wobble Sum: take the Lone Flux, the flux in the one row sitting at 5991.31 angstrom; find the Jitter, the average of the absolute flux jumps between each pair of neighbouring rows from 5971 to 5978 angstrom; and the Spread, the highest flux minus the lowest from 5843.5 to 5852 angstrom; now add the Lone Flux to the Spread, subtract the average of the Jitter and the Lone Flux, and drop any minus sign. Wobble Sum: 5.90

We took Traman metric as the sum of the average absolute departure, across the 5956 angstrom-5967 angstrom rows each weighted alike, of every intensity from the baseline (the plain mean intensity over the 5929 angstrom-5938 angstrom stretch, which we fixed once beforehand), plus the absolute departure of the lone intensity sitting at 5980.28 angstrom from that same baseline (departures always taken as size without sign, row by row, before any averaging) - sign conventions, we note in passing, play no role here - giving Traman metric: 0.65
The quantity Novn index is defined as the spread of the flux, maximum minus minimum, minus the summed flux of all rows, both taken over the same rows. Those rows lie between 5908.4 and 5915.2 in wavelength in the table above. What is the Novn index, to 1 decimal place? -55.3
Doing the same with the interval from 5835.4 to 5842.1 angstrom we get -60.8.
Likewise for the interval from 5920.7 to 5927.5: -57.6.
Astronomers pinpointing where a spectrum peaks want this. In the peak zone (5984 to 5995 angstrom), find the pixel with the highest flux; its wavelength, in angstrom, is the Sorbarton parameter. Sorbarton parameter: 5994.07 angstrom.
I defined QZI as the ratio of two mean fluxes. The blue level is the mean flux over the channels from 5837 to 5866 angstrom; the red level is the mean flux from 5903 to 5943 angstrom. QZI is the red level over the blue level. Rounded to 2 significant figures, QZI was 0.96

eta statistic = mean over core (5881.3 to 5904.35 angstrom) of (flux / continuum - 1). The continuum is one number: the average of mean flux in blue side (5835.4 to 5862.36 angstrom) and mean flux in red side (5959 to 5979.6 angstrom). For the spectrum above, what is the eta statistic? -0.16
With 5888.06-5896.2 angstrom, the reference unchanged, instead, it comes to -0.20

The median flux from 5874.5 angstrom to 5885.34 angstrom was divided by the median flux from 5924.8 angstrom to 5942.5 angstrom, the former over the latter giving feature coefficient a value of 0.90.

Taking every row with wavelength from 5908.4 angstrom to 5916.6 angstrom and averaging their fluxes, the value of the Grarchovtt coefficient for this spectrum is 11.1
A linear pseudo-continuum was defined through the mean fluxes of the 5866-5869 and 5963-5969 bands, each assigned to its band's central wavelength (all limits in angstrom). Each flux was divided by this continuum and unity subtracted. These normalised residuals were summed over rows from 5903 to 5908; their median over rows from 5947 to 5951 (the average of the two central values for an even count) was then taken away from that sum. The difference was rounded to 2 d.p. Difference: -0.24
